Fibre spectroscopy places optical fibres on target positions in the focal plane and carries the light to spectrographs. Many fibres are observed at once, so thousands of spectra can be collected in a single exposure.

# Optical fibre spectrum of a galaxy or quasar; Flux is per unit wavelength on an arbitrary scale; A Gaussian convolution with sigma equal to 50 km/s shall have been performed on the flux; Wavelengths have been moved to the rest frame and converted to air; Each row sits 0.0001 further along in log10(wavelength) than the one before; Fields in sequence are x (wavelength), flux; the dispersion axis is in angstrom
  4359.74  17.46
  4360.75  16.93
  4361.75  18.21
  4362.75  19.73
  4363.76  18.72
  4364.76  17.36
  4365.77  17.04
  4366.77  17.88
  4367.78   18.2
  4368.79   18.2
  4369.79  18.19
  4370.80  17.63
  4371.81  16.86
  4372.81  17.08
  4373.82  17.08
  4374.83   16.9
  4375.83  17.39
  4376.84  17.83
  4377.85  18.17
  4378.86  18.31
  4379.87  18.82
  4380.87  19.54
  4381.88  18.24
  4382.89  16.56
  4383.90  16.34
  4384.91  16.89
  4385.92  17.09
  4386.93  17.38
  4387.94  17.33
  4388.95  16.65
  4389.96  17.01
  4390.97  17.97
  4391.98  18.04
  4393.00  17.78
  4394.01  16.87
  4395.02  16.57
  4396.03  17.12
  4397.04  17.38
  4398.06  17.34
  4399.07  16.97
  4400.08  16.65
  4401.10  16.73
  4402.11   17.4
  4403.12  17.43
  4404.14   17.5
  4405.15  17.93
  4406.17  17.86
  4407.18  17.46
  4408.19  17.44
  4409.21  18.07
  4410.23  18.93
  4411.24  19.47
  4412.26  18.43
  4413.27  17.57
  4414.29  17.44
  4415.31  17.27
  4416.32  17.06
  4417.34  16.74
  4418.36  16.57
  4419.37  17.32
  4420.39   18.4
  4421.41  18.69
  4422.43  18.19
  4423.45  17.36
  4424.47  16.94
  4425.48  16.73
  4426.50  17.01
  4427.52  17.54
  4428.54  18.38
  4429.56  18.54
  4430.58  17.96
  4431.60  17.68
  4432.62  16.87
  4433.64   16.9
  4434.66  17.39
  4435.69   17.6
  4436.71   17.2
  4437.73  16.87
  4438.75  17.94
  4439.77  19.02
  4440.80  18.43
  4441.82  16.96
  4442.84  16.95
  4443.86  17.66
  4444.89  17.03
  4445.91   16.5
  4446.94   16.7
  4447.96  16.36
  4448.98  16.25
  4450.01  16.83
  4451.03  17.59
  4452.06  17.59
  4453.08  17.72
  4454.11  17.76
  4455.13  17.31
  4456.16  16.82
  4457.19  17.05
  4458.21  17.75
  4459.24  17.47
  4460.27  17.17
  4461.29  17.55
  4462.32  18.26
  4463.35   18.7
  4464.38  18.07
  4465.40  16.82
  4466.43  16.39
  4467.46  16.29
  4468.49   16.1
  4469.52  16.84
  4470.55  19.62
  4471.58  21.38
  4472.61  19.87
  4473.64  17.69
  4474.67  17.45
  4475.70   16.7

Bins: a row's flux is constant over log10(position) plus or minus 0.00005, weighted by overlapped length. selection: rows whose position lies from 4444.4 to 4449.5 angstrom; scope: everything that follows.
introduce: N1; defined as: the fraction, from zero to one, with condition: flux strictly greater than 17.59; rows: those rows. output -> 0.0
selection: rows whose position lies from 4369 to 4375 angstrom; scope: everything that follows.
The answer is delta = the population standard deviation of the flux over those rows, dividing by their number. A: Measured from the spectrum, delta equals 0.47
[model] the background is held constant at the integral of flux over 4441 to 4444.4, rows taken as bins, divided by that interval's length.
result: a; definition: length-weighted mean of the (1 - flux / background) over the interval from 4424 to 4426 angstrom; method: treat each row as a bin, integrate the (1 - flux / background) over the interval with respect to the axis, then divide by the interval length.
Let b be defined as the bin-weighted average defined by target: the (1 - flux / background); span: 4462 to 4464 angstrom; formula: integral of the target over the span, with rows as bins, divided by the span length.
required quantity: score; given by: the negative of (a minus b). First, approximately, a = 0.03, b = -0.067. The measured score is -0.09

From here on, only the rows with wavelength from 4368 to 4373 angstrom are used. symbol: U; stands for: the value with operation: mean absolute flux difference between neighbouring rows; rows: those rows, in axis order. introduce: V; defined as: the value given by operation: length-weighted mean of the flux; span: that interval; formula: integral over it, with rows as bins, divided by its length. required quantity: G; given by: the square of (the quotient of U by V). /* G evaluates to 0.0005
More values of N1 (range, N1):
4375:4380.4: 0.8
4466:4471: 0.2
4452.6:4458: 0.4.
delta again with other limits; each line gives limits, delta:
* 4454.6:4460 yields 0.32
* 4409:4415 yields 0.72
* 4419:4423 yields 0.51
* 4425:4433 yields 0.64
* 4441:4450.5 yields 0.40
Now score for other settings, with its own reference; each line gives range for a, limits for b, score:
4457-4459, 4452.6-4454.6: -0.02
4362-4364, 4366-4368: 0.07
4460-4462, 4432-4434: 0.03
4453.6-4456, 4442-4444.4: 0.01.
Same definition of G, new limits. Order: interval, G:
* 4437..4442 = 0.0035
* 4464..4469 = 0.0009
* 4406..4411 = 0.0007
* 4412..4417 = 0.0004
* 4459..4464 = 0.0007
